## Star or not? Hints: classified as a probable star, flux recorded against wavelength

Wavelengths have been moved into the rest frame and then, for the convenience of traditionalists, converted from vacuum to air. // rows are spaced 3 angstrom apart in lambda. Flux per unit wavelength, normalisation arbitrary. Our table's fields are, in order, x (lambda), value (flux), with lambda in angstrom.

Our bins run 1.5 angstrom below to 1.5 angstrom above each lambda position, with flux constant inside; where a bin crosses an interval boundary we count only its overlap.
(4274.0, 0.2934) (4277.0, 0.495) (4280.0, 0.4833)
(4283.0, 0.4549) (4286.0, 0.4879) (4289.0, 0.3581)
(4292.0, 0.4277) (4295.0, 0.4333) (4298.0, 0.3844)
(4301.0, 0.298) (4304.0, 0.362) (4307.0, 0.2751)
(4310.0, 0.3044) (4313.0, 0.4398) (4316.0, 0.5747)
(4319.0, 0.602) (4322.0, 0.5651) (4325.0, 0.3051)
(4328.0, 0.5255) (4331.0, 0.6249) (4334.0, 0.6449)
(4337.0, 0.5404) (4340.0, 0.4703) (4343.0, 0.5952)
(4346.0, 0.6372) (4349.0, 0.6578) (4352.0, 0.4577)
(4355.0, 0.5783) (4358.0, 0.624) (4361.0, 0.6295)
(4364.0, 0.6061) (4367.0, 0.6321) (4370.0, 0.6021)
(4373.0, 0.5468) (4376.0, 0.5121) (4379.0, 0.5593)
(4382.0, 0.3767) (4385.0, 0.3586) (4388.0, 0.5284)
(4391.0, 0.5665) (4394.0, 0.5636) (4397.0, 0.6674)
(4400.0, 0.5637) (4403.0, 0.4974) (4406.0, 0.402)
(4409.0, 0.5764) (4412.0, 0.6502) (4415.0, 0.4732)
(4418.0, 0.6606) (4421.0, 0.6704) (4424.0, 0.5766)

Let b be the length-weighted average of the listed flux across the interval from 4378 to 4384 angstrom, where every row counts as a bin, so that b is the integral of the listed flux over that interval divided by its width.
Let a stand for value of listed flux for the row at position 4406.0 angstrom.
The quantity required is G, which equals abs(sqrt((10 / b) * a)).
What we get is 3.0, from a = 0.402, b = 0.45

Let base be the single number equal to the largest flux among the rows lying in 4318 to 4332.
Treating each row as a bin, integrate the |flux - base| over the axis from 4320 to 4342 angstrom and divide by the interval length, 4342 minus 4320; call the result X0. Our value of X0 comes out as 0.10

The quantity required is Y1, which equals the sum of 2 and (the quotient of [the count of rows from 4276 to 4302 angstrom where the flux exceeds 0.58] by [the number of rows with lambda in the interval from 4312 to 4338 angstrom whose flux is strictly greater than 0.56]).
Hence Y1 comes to 2.00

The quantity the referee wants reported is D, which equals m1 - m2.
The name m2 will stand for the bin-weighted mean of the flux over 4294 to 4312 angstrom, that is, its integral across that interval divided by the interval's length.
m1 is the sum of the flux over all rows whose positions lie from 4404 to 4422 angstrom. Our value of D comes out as 3.09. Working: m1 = 3.4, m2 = 0.34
